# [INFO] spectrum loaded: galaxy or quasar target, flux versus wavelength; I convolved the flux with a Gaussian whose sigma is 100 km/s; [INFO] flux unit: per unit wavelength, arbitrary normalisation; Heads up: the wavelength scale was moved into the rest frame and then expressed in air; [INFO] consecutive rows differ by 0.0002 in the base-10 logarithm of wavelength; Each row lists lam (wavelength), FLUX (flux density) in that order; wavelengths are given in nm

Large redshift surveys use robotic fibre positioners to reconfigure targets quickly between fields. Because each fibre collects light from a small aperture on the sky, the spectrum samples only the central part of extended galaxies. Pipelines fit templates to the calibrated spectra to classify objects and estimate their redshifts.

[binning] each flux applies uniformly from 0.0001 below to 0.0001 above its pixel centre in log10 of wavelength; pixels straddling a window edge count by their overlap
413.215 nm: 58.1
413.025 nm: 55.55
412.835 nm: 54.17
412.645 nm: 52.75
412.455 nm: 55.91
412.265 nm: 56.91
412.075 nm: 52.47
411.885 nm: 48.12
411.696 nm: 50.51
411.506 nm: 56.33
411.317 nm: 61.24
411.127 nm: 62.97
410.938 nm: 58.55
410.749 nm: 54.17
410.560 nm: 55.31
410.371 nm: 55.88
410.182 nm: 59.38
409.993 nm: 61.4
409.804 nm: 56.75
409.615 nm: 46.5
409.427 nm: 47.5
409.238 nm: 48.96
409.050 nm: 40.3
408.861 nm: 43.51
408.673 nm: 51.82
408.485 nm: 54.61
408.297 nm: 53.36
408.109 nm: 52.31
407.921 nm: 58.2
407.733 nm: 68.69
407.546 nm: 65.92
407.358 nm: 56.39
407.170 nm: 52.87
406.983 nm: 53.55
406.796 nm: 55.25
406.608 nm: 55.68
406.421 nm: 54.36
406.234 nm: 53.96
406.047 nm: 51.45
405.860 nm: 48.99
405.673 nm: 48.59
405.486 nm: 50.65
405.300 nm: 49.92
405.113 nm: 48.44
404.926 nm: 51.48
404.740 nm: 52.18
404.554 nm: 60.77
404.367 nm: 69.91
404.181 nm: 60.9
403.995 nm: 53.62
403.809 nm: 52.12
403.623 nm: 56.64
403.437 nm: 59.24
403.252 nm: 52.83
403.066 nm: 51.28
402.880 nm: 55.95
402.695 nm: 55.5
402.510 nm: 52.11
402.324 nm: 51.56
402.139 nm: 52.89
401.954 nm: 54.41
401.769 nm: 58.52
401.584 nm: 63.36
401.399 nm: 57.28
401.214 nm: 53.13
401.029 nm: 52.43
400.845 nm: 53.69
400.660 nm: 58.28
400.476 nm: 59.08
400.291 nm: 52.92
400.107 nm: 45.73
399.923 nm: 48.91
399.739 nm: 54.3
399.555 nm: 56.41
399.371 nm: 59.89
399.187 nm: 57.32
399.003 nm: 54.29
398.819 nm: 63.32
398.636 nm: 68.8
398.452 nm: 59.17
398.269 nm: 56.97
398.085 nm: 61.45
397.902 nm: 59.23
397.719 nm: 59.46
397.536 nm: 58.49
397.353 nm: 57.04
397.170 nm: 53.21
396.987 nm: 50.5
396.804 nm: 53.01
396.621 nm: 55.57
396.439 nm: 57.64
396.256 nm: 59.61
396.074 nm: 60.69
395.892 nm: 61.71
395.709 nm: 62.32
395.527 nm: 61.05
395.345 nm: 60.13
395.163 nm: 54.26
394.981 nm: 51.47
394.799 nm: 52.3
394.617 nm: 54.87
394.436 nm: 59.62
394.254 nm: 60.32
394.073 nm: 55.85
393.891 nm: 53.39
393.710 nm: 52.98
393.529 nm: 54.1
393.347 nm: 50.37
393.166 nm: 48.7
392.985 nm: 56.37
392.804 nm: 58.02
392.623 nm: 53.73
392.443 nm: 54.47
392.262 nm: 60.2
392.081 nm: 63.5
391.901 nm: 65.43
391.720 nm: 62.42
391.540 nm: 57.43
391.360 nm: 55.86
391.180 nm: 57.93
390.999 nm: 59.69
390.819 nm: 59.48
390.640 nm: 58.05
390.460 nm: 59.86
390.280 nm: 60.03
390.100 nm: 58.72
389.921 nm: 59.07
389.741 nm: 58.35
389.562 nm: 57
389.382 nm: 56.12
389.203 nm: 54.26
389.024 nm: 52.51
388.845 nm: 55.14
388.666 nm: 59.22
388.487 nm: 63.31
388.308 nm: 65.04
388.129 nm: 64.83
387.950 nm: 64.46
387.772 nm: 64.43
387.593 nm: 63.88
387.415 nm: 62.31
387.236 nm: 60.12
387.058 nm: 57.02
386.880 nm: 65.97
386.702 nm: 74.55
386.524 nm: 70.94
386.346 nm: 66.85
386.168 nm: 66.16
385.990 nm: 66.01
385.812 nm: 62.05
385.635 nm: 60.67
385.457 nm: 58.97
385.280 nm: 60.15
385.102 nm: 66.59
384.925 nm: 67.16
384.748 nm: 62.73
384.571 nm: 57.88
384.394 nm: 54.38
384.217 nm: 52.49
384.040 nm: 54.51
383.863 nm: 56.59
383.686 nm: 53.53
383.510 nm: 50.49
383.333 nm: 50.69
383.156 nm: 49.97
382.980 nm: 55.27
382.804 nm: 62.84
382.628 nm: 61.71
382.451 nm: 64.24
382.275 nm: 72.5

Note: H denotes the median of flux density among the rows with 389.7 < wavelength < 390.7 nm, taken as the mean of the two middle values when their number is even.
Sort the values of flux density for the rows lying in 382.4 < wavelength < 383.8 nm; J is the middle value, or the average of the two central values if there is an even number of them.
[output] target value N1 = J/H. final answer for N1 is 0.92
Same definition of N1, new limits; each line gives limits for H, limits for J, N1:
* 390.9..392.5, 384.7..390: 1.05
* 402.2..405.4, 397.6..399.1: 1.12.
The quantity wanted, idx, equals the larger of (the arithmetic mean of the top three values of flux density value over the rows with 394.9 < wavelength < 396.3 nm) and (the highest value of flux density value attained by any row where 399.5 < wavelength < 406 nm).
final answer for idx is 69.9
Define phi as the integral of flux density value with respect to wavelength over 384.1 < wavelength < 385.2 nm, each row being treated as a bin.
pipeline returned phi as 66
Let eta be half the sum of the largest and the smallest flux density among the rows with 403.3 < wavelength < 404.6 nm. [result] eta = 61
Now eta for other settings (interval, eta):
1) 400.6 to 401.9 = 58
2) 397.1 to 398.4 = 57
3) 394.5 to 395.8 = 57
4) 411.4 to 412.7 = 53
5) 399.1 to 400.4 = 53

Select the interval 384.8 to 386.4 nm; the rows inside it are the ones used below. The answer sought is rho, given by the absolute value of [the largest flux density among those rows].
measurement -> 67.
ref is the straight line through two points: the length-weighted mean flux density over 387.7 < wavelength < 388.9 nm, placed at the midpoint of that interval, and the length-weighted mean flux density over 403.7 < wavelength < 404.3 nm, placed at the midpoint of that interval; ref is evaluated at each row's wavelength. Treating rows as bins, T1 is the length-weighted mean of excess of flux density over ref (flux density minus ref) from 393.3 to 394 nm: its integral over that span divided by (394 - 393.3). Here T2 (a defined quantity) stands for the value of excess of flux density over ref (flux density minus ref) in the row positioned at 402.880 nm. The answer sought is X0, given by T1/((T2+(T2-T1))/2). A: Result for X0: -2.5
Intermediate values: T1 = -7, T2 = -1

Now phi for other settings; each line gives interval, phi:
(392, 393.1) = 63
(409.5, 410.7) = 67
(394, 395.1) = 61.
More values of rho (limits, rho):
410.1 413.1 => 63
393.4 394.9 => 60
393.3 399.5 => 69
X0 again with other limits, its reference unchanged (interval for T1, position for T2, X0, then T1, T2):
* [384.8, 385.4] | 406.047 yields -0.1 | 0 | -4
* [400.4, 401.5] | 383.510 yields 0.1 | -2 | -14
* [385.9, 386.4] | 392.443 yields -0.4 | 3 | -6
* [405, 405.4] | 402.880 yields -2.6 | -6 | -1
